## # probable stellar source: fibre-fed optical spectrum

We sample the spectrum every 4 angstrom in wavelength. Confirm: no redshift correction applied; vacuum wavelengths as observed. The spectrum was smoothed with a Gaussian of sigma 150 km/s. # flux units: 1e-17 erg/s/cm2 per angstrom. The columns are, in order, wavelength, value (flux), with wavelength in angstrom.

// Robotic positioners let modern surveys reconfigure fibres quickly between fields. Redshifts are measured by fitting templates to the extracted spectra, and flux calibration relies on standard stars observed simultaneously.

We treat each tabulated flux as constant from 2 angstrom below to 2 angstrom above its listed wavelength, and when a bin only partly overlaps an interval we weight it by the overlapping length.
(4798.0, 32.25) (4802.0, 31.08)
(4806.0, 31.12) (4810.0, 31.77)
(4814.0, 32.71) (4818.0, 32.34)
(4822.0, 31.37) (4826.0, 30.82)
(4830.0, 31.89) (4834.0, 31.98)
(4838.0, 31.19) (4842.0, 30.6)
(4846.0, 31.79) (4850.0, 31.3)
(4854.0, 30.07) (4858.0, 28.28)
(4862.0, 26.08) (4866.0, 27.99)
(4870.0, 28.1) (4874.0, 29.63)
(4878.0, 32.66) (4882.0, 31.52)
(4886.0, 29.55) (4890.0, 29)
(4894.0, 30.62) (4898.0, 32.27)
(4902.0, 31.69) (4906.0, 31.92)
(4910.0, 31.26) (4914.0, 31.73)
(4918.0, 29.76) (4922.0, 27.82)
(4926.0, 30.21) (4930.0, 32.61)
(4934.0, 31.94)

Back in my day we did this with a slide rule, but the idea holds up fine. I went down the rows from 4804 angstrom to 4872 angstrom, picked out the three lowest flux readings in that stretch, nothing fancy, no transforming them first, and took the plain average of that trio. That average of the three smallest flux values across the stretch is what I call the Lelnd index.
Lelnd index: 27.4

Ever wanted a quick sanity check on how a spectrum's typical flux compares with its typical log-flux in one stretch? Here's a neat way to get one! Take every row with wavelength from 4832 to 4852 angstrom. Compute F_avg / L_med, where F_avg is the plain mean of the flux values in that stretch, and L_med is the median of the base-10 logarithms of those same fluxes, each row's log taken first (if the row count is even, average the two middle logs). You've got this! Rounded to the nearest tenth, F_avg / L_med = 21.0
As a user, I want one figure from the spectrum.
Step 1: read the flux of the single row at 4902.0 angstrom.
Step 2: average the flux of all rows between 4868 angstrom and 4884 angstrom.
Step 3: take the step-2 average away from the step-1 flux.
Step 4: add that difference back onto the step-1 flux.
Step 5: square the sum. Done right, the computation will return 1083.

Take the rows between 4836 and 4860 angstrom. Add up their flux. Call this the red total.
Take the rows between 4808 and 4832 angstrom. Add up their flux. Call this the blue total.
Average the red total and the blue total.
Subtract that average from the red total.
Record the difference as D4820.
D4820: -4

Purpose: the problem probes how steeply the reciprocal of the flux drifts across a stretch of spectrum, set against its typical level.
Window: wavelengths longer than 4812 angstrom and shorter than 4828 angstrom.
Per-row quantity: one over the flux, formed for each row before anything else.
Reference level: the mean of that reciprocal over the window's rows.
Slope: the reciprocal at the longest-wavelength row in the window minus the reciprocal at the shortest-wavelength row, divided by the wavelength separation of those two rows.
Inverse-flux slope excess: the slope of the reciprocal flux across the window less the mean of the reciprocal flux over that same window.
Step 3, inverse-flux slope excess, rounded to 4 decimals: -0.0313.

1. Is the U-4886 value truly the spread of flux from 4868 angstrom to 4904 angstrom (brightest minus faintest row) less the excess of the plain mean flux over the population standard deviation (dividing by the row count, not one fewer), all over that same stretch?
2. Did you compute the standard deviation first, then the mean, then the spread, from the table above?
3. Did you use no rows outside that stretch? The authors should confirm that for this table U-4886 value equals -25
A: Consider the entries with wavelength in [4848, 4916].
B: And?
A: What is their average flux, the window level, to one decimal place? 30.2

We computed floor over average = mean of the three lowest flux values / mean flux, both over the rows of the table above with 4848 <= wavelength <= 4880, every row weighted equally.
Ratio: 0.936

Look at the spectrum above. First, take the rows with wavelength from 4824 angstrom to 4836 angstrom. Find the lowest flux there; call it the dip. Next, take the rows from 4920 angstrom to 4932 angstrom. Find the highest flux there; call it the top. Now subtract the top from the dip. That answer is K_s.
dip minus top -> -1.8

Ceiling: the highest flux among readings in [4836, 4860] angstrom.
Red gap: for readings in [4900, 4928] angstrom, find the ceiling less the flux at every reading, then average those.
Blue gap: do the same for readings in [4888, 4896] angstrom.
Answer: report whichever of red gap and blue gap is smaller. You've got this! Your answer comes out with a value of 1.2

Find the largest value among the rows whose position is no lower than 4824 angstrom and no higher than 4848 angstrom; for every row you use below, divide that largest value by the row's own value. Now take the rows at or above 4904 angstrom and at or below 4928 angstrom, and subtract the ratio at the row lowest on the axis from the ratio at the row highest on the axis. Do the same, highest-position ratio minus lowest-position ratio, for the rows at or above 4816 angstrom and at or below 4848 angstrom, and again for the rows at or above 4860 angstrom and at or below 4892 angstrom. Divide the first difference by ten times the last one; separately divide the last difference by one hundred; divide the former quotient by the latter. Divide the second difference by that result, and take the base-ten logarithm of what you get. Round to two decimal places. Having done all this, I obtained -3.34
